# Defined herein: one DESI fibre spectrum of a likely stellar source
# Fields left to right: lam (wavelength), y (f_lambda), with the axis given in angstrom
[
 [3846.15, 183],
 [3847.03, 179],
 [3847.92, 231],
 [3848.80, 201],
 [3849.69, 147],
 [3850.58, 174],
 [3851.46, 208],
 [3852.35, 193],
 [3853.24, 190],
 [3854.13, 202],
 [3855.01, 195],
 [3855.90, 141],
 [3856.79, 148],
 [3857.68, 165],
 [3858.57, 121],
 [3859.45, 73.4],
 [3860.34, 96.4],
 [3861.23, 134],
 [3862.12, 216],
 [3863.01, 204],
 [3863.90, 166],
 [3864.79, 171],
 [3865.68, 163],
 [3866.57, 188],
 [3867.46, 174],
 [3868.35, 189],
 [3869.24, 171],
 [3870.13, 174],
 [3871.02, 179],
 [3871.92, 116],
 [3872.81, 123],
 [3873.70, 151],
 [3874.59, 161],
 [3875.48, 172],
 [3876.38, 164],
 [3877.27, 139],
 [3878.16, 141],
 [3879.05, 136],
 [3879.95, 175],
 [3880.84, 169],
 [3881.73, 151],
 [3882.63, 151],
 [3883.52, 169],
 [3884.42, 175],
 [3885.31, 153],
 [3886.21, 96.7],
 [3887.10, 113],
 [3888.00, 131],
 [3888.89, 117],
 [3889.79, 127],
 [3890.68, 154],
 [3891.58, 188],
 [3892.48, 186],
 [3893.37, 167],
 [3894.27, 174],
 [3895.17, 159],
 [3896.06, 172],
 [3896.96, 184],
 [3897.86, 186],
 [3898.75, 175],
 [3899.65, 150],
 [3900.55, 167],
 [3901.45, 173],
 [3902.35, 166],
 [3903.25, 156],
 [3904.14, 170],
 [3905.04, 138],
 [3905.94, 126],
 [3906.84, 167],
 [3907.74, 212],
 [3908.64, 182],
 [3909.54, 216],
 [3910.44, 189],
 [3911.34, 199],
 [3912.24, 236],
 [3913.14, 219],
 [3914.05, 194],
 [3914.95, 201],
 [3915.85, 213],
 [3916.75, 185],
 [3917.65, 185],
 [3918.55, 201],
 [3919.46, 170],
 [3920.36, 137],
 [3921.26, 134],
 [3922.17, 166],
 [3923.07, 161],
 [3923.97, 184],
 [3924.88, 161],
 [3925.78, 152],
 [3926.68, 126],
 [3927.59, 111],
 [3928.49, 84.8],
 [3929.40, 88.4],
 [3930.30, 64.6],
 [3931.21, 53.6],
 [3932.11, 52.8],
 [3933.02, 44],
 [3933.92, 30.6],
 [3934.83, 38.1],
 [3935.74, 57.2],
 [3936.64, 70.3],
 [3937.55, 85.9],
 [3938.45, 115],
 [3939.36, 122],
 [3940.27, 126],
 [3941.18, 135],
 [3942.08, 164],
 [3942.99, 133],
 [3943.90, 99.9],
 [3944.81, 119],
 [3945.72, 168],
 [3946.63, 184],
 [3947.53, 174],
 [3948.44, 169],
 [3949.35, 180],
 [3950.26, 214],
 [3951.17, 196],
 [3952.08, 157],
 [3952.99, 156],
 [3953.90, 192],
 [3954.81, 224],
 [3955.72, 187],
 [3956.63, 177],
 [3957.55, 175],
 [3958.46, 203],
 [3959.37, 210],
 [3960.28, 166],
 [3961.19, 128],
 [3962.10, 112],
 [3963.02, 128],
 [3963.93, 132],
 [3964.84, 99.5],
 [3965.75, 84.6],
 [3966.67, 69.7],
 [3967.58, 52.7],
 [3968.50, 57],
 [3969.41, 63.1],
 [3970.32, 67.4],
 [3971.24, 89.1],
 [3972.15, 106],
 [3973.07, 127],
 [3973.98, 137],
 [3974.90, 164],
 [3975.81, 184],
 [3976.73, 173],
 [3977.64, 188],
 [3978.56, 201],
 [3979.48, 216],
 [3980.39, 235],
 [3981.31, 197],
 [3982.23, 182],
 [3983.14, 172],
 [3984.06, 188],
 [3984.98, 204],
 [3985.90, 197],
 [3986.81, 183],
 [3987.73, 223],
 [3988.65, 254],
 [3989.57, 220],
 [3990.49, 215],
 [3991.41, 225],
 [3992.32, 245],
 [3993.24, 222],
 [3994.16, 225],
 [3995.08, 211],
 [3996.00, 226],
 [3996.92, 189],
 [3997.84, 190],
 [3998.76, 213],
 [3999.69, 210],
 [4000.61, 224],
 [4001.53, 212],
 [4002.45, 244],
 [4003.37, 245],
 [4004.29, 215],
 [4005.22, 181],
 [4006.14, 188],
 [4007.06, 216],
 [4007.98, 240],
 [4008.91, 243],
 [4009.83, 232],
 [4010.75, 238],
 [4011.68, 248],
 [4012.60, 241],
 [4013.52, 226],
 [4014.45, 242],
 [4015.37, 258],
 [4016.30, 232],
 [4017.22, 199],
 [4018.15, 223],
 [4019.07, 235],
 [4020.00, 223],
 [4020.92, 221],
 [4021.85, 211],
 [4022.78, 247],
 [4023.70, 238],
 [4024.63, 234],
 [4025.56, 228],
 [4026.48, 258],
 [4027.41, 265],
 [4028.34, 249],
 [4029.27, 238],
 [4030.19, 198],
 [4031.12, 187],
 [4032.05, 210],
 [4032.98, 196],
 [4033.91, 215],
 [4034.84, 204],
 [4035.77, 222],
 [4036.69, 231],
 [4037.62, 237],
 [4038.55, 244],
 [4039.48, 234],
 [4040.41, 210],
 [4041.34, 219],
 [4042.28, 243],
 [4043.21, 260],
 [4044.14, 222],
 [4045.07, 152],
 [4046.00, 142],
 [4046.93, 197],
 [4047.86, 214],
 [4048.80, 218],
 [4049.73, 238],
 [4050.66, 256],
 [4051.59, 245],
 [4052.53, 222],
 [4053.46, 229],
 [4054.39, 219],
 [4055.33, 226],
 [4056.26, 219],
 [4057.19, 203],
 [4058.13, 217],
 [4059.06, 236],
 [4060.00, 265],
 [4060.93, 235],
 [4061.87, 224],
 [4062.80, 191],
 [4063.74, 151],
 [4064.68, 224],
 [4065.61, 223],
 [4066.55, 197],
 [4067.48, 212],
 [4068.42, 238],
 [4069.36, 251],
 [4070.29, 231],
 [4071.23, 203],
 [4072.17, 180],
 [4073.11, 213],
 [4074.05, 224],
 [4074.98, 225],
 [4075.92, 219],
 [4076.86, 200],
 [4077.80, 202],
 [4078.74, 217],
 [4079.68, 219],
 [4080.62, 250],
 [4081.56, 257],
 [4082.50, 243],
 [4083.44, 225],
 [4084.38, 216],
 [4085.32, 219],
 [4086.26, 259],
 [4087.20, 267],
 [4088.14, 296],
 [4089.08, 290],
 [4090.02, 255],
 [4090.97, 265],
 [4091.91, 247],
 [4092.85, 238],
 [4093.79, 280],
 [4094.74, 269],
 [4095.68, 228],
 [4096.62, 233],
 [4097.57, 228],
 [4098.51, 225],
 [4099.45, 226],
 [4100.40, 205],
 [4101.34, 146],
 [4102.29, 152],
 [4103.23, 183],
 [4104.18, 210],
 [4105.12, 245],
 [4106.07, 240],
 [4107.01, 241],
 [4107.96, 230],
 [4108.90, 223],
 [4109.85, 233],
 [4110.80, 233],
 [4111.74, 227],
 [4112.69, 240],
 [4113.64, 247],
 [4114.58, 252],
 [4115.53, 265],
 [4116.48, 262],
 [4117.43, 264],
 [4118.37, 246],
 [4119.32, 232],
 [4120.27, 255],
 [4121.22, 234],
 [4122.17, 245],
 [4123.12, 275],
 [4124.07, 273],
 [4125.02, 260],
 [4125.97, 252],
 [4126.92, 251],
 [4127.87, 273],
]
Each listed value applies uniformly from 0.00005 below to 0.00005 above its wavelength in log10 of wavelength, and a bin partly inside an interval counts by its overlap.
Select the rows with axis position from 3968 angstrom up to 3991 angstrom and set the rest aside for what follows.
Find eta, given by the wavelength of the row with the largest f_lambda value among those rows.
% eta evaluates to 3988.65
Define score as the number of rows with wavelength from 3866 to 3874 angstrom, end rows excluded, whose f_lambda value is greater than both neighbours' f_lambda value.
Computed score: 2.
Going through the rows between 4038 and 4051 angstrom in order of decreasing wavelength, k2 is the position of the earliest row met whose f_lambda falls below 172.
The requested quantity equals 4046.00 angstrom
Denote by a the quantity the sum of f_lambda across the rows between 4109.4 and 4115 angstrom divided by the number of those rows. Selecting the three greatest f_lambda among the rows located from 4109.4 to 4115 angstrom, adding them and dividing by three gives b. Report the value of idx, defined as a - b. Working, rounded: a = 239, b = 246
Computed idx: -8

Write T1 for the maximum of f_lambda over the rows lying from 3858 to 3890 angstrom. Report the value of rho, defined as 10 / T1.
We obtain 0.046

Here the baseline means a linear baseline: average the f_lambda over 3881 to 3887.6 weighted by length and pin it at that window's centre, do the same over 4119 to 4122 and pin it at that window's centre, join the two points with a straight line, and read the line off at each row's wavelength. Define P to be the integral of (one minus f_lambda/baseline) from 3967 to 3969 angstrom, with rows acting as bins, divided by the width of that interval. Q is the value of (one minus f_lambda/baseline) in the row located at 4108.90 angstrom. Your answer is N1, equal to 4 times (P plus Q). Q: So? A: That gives 3.0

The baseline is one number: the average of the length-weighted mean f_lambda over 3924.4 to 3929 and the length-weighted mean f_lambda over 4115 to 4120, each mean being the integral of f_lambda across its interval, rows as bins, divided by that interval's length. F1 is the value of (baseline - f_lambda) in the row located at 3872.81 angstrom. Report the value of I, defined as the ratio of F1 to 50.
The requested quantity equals 1.3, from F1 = 67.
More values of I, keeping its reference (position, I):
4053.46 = -0.8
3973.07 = 1.3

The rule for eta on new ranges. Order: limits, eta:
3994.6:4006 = 4003.37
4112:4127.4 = 4123.12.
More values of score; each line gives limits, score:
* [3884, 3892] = 1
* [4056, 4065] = 1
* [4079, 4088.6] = 1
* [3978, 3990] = 3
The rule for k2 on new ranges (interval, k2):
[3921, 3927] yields 3926.68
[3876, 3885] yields 3883.52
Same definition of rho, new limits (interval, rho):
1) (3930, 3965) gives 0.045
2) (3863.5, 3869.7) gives 0.053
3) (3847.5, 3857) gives 0.043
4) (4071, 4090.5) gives 0.034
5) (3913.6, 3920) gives 0.047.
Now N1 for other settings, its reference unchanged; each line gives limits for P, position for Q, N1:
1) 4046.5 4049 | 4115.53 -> -0.4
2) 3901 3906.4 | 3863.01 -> -2.0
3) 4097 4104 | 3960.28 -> 0.9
